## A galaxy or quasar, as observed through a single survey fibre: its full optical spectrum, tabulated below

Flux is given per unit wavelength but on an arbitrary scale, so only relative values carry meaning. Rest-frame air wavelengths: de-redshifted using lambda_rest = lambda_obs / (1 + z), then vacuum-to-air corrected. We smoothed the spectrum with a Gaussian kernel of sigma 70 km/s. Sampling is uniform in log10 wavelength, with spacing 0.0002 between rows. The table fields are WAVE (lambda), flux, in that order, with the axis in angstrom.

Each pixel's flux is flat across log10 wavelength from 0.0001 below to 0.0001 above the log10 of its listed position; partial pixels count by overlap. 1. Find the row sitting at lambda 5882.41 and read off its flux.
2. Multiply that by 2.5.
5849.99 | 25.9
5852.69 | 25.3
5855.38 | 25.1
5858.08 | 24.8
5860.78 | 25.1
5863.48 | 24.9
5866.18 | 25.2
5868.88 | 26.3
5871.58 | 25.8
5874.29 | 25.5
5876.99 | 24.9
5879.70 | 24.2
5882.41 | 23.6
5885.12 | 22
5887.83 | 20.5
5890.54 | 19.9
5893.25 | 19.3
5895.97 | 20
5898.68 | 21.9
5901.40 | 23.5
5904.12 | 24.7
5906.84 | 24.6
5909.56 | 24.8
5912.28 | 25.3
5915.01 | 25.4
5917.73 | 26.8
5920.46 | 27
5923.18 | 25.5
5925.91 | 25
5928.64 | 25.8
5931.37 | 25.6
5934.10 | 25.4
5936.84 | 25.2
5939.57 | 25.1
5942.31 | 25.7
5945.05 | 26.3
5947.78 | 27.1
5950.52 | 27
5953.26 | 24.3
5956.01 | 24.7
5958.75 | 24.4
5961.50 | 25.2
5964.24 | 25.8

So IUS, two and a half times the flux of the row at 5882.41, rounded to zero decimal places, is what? 59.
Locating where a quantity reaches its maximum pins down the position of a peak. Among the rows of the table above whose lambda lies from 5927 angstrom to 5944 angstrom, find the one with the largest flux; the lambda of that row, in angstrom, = 5928.64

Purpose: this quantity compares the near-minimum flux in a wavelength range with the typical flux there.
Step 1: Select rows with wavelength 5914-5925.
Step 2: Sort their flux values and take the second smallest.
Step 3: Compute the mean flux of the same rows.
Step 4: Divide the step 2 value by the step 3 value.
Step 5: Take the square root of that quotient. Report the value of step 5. 0.987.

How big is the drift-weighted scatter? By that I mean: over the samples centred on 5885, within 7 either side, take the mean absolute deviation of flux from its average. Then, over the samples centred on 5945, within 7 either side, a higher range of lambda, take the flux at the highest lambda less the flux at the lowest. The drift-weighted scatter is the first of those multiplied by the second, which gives 2.8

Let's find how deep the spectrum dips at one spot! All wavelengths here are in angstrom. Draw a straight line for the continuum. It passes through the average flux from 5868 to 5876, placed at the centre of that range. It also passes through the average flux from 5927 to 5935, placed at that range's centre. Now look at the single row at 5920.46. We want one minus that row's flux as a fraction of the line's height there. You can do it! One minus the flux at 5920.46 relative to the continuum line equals -0.053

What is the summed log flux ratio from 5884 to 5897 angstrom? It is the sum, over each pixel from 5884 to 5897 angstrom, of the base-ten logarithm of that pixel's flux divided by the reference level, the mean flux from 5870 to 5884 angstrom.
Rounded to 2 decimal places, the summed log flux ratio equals -0.43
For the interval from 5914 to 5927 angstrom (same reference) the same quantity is 0.10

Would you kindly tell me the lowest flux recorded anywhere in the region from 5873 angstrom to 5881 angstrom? 24.2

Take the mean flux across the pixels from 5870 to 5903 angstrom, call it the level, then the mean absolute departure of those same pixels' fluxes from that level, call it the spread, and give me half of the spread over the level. 0.044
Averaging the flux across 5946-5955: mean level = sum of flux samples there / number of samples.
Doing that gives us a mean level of 26.1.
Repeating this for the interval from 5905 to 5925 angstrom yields 25.6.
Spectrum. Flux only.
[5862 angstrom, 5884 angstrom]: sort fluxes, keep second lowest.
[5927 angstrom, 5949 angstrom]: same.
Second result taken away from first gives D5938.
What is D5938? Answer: -1.0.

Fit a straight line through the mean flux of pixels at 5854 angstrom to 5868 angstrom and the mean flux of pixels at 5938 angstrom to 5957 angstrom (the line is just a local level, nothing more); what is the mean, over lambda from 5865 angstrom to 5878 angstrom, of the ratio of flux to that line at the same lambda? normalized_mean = 1.02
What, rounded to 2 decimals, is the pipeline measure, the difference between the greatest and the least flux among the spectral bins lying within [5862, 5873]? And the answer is 1.40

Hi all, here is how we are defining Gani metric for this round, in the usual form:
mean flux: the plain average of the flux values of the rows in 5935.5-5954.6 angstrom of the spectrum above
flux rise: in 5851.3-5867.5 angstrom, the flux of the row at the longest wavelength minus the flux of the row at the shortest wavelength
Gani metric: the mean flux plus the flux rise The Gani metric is 25.7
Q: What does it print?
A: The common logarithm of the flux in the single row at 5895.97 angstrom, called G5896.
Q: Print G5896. 1.30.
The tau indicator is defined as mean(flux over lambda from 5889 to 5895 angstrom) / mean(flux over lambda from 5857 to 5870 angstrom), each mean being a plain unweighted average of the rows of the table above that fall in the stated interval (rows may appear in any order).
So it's 0.78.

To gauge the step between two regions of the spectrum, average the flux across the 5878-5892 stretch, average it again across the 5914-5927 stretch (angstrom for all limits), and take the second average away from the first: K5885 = -3.9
